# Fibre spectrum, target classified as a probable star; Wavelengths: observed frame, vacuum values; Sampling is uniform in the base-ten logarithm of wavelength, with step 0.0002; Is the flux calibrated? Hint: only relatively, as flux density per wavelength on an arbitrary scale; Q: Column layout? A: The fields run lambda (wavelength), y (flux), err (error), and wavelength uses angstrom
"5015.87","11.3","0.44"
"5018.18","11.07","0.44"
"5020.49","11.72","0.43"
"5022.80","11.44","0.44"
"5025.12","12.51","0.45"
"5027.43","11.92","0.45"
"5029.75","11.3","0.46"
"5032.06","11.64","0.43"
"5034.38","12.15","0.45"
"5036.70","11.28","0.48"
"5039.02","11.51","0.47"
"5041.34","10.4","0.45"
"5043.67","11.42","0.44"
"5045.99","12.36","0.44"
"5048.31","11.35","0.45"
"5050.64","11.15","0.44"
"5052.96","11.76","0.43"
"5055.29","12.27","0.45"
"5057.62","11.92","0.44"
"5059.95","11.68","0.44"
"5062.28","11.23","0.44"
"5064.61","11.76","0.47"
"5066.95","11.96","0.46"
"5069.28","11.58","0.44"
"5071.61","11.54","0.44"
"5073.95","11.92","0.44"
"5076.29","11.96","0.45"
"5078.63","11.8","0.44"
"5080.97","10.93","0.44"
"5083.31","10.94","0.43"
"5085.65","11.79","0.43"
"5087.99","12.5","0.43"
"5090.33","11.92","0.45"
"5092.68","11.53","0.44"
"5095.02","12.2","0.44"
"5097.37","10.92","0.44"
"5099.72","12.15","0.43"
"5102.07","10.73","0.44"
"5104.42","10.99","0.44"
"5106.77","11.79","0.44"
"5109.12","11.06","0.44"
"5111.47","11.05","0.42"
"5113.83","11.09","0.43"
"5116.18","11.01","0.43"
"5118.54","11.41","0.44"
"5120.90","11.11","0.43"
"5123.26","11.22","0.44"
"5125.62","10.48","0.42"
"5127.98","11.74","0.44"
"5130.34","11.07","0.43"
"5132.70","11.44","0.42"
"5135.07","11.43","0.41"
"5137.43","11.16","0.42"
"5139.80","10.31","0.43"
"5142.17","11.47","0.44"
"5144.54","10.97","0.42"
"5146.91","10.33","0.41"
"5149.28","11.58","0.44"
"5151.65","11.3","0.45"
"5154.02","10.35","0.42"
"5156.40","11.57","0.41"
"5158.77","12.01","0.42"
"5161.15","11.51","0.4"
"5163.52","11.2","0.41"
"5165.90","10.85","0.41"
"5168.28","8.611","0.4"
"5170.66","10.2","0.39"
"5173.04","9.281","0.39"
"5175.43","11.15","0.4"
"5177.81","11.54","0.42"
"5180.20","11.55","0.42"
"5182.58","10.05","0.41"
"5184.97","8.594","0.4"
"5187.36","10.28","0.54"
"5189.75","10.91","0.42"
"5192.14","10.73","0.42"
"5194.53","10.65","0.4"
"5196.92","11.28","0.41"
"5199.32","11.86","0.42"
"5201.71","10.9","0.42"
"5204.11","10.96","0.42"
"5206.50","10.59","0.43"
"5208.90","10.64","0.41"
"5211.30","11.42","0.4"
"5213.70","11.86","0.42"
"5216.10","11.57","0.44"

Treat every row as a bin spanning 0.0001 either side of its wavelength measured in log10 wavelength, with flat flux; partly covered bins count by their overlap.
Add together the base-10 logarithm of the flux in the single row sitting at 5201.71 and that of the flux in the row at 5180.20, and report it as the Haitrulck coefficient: 2.10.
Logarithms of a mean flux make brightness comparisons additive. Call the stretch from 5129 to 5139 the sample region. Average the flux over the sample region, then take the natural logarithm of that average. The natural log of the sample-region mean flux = 2.42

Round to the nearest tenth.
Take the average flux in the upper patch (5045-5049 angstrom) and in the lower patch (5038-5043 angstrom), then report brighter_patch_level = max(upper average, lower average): 11.9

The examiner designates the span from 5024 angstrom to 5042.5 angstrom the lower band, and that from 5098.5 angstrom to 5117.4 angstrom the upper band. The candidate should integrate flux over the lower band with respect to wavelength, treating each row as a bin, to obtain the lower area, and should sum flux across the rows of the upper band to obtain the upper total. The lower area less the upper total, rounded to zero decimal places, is 125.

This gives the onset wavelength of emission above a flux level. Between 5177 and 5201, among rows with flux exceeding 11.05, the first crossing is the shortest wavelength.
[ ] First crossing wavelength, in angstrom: 5177.81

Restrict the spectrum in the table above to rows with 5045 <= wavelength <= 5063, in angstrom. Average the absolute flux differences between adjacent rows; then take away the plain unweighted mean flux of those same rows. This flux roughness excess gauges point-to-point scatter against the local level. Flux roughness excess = -11.2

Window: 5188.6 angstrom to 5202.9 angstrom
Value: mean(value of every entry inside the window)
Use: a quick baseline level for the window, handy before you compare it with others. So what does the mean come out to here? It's 11.1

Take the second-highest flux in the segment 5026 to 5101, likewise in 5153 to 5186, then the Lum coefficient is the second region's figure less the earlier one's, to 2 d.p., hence -0.79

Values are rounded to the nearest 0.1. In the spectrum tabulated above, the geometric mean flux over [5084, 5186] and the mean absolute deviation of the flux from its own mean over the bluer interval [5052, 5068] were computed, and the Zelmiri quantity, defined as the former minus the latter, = 10.8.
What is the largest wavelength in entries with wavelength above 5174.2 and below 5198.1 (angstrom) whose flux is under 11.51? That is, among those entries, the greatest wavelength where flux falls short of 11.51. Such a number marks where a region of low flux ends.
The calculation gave 5196.92 angstrom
